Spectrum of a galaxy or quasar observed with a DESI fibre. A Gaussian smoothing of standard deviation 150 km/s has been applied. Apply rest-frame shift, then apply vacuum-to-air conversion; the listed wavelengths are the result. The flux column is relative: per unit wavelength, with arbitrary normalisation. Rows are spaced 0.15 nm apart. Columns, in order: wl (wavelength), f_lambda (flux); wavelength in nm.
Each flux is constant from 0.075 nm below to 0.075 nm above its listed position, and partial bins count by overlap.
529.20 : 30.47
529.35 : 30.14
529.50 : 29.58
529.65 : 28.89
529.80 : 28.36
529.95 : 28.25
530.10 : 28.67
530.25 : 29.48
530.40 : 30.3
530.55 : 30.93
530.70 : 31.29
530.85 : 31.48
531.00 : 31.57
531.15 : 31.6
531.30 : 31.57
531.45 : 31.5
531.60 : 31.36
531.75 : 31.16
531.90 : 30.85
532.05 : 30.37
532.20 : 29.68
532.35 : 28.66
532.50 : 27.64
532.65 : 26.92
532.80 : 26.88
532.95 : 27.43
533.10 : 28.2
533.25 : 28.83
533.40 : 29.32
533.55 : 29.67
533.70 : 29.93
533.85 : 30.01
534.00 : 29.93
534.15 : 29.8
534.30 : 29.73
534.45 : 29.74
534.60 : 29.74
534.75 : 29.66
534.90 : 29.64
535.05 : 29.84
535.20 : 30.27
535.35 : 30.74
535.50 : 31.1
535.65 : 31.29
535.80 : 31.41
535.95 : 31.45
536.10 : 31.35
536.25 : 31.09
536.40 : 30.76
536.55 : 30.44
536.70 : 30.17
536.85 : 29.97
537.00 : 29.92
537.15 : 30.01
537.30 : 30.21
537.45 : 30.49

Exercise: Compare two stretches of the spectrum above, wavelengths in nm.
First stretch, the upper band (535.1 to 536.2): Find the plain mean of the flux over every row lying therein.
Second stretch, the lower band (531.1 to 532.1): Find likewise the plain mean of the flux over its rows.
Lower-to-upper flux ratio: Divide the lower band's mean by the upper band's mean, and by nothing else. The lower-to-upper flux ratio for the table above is 1.00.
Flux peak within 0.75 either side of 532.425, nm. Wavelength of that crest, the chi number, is 531.75 nm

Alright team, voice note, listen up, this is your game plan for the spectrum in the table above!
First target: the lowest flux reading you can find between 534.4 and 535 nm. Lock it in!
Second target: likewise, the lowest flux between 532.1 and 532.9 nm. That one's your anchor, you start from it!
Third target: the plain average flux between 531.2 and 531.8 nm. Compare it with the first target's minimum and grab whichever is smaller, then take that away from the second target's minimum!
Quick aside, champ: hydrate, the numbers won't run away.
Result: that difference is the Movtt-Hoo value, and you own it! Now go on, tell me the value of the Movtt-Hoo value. -3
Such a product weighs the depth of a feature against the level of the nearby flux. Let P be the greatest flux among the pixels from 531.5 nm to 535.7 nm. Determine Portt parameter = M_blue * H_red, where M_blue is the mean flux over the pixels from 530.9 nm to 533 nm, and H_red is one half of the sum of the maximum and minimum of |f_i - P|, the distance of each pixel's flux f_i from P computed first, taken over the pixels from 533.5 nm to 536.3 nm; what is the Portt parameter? 26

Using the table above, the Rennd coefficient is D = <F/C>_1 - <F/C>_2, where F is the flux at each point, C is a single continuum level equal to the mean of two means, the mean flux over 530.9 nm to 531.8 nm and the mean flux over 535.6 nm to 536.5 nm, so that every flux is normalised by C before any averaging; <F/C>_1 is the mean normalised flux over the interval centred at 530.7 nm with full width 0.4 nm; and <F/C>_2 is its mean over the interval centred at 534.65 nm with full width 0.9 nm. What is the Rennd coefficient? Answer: 0.05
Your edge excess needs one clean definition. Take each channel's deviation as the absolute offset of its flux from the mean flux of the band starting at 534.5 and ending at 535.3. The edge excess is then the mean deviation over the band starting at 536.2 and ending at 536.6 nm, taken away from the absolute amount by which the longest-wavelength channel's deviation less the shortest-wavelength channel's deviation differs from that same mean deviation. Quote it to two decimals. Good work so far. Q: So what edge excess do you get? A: 0.65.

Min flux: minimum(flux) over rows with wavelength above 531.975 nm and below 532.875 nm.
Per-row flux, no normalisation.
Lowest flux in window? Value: 26.88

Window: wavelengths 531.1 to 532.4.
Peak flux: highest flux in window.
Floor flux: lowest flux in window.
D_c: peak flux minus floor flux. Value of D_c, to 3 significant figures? 2.94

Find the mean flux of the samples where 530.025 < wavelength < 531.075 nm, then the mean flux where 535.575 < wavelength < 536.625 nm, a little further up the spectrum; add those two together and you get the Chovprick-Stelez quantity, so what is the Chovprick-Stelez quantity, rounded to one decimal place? 61.6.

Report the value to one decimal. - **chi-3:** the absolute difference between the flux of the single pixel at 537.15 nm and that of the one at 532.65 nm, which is 3.1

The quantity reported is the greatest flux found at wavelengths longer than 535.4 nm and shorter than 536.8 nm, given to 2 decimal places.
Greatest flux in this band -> 31.45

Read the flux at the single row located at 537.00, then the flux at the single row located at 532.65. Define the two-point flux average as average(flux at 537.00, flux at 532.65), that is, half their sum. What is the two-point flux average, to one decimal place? 28.4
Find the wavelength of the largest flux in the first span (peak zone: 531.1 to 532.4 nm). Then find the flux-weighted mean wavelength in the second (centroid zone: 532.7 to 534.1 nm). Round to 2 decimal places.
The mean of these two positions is 532.28 nm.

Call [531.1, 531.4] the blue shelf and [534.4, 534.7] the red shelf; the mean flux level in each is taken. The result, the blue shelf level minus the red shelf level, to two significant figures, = 1.8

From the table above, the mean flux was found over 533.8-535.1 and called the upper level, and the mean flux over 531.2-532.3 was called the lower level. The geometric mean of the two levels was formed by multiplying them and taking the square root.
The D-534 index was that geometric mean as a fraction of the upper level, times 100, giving 102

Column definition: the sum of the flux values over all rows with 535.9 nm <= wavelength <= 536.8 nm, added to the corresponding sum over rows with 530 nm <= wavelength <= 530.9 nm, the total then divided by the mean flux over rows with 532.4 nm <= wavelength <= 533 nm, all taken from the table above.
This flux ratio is 13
